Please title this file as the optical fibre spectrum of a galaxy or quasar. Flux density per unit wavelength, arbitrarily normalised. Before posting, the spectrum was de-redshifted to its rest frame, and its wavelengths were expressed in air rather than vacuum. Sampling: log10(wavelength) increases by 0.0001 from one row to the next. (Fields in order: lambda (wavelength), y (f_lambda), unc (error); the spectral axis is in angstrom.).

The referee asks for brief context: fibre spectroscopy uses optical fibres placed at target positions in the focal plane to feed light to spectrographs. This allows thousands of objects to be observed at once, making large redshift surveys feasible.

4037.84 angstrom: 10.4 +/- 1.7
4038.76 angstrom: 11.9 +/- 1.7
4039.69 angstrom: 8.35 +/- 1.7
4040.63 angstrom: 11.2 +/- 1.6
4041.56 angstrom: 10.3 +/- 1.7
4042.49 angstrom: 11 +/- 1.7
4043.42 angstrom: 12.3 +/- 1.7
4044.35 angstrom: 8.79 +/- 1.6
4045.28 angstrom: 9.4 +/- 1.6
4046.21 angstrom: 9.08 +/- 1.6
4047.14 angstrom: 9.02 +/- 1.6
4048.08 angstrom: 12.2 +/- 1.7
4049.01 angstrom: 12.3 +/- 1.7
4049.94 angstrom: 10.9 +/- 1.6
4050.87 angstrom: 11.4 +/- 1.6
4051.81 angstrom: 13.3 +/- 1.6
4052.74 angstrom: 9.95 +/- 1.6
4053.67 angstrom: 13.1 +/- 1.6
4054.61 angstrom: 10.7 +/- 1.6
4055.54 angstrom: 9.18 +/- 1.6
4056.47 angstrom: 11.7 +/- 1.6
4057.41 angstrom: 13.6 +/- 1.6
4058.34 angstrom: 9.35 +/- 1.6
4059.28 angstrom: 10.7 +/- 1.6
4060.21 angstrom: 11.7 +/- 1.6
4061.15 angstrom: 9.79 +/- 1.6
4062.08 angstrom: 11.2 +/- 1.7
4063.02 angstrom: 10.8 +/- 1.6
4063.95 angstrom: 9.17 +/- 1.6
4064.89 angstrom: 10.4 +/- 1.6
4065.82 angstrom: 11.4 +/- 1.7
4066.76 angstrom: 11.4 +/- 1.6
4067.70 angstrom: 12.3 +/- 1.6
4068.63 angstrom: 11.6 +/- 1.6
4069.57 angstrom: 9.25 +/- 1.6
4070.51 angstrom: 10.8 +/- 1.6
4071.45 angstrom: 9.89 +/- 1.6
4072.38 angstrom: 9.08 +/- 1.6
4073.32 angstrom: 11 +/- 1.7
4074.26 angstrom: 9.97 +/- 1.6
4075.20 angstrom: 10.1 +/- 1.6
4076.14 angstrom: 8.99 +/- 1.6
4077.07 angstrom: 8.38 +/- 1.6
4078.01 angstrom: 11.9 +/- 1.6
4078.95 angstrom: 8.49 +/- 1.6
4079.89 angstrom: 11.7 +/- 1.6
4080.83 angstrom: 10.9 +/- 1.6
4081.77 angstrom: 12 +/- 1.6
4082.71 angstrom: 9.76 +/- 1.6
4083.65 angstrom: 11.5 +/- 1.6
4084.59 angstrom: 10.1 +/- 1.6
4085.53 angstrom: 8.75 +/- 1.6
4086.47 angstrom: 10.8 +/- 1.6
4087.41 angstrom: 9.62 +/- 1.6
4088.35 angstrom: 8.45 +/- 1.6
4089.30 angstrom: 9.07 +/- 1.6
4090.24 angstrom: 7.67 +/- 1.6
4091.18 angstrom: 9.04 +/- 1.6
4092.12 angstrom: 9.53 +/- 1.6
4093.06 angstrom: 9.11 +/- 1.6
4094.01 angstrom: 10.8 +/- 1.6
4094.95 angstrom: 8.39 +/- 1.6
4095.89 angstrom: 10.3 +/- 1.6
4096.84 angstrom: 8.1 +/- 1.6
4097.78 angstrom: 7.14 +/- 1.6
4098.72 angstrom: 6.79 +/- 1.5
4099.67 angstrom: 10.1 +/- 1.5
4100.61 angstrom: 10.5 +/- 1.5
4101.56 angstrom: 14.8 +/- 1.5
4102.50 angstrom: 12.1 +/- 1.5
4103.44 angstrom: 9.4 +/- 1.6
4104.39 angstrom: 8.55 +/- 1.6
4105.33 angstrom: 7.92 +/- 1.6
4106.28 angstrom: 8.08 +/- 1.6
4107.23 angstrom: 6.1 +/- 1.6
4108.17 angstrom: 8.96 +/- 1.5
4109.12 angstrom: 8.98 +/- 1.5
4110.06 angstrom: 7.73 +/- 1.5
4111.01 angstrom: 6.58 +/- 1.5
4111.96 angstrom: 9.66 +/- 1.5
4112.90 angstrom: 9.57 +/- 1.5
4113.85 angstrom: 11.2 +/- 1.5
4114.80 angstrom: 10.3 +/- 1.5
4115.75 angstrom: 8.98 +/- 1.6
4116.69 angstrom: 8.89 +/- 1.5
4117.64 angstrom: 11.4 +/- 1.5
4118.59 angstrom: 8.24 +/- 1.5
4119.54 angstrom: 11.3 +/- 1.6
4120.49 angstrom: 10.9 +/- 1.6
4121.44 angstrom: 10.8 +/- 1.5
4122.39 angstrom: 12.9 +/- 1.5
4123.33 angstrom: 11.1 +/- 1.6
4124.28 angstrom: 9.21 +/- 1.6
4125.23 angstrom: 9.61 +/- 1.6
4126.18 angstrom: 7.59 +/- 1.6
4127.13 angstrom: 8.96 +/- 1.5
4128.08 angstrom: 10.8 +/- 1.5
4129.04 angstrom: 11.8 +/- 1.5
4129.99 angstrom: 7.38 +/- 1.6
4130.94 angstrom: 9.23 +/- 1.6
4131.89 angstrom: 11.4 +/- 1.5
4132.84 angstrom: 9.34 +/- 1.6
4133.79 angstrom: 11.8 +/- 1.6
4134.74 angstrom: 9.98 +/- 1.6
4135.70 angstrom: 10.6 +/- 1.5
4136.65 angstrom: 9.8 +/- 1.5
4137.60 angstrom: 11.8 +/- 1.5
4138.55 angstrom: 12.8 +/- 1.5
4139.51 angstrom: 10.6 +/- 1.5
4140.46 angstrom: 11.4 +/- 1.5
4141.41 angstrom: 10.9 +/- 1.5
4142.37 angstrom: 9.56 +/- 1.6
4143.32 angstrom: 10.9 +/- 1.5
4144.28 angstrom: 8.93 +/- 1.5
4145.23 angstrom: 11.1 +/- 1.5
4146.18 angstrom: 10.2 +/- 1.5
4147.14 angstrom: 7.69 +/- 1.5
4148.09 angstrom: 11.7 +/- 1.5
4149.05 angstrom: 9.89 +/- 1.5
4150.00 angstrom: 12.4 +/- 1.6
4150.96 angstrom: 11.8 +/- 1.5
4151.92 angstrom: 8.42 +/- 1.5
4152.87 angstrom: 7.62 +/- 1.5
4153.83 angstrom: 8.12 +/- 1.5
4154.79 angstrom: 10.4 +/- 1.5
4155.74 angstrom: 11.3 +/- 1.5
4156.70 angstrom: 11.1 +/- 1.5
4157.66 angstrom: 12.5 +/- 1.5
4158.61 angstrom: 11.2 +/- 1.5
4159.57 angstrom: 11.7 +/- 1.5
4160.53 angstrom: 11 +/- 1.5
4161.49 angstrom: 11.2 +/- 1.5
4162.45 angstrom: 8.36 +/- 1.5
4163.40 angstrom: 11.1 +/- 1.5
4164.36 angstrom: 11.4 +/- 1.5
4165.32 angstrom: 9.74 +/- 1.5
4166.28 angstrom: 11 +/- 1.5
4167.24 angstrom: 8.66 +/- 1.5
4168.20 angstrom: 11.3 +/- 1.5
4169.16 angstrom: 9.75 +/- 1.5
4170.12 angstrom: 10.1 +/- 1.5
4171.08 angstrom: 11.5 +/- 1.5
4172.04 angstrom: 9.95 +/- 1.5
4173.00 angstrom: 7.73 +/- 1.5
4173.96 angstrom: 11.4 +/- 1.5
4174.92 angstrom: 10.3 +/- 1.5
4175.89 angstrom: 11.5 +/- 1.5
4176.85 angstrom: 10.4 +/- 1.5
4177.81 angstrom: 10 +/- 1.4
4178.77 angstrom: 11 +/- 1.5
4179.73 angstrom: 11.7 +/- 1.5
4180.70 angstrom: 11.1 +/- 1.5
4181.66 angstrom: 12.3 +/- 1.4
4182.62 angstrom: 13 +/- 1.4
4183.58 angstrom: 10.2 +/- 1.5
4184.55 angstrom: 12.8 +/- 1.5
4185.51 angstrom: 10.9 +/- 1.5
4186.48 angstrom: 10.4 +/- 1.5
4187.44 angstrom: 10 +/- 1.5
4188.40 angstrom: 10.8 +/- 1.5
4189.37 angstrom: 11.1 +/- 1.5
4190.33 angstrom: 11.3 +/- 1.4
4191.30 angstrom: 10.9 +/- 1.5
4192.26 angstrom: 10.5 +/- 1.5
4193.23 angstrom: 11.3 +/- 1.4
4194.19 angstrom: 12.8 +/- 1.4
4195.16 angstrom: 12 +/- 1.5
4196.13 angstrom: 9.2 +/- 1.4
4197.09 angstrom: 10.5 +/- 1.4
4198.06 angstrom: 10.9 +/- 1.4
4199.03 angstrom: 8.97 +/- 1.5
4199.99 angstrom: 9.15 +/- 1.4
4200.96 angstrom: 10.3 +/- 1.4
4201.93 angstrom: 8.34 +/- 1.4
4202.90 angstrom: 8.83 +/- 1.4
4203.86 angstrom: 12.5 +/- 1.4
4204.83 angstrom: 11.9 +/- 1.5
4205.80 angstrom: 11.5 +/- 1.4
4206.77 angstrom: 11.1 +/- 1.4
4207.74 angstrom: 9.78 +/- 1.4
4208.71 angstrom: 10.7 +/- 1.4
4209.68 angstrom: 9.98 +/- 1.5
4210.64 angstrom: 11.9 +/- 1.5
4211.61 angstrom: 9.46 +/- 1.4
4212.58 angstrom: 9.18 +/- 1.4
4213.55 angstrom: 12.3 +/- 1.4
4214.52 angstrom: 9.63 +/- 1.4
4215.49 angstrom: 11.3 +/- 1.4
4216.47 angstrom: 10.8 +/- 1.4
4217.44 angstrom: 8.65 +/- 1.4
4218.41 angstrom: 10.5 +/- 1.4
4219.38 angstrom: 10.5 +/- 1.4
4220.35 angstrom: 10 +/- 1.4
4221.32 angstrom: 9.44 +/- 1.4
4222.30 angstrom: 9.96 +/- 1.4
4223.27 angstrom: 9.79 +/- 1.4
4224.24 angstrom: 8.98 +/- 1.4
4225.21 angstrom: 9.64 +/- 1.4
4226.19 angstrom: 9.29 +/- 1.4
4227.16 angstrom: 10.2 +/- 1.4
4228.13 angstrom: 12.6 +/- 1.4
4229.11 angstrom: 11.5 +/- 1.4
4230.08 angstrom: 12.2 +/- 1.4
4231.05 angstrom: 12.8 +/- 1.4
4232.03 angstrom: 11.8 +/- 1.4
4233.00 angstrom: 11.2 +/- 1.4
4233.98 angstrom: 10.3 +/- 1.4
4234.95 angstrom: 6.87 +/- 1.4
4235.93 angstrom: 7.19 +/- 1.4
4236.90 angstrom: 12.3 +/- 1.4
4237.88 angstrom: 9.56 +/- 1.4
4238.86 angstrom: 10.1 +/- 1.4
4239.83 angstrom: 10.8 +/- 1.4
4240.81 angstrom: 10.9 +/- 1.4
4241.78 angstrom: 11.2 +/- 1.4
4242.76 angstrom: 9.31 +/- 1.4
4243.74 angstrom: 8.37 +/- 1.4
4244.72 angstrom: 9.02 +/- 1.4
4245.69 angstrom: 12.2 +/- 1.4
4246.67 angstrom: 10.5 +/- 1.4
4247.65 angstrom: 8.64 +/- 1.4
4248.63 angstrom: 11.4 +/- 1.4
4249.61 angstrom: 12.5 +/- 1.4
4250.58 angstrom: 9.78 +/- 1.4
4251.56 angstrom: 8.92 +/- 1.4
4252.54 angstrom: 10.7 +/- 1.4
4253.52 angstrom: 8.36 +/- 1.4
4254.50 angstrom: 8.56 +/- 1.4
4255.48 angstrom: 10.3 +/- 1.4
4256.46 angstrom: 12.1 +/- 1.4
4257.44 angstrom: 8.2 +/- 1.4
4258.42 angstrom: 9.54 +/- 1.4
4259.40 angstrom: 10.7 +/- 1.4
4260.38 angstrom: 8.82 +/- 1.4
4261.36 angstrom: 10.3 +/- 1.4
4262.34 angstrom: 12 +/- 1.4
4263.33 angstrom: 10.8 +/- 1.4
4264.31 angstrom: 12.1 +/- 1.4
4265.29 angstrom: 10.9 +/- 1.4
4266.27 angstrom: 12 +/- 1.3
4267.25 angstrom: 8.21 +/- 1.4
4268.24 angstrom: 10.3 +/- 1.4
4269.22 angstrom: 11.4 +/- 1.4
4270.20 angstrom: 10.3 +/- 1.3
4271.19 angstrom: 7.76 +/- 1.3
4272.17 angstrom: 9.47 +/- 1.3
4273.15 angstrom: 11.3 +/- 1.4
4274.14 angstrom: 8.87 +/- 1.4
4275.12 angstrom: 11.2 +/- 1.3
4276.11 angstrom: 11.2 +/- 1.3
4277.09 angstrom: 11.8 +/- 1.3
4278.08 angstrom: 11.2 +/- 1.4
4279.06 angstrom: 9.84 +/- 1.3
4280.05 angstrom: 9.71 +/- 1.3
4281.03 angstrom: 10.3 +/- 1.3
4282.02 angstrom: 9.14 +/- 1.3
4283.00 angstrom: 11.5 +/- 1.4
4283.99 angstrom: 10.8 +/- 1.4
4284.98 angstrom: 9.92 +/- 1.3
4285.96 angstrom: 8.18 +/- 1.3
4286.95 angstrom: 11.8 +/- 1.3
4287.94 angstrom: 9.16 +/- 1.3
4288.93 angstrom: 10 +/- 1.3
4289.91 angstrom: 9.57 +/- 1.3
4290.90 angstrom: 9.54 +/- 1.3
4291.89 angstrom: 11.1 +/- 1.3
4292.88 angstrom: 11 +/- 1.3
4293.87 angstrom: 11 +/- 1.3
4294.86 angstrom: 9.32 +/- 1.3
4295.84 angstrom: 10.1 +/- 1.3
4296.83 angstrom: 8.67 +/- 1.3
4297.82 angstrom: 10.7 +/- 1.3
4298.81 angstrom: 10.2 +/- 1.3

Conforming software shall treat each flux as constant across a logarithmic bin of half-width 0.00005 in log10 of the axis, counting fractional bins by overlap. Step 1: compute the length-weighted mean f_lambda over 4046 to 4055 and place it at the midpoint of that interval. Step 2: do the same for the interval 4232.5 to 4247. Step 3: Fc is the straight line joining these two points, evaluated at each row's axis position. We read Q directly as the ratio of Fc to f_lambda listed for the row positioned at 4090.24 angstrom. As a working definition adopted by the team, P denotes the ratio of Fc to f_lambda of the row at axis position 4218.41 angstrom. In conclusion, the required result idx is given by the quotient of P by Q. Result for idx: 0.67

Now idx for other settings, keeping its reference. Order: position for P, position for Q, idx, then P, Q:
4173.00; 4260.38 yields 1.21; 1.35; 1.1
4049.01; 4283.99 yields 1.02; 0.92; 0.9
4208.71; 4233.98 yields 0.98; 0.95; 1.0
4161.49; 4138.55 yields 1.13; 0.94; 0.8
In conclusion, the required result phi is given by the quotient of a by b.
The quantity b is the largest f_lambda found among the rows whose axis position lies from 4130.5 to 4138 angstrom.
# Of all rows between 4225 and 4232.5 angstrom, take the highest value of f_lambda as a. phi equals 1.08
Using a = 12.8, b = 11.8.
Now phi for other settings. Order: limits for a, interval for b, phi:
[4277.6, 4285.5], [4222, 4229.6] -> 0.91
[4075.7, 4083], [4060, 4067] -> 1.03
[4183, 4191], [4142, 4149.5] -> 1.09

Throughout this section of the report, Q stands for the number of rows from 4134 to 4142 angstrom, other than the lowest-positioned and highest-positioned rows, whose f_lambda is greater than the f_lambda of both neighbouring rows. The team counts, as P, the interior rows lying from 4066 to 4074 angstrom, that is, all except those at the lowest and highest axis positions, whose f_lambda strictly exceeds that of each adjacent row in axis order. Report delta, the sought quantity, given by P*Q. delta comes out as 6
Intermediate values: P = 2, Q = 3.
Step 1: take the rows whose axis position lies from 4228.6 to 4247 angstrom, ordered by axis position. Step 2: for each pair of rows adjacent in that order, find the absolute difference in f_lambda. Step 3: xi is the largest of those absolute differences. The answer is 5.1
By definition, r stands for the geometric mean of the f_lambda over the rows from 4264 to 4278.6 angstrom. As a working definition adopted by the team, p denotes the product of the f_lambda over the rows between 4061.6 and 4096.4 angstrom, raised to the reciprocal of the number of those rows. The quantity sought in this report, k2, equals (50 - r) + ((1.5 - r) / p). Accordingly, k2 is 38.7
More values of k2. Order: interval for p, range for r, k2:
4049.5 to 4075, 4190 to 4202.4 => 38.8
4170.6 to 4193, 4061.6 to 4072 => 38.4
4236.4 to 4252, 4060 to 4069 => 38.1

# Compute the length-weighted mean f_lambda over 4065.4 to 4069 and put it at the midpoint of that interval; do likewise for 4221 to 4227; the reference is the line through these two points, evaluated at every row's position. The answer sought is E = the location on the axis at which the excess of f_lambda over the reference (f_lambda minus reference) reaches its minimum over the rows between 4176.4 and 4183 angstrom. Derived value 4177.81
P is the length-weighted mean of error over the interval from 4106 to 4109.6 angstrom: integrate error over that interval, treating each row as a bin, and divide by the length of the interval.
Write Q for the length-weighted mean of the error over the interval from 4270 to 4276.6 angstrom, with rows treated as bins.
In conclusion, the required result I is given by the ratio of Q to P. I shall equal 0.86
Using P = 1.55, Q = 1.33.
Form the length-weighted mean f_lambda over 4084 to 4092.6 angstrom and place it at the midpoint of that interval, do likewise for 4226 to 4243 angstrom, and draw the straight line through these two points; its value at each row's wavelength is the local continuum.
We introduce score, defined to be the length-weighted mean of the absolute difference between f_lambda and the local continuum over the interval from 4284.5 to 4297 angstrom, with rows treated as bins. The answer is 1.25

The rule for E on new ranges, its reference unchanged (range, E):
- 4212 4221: 4217.44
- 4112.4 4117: 4116.69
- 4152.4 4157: 4152.87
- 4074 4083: 4077.07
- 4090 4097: 4090.24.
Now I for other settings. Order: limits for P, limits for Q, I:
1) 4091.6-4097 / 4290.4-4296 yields 0.81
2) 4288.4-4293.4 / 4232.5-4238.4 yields 1.08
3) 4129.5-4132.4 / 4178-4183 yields 0.93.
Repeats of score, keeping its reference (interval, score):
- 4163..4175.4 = 0.94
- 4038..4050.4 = 1.74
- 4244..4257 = 1.35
